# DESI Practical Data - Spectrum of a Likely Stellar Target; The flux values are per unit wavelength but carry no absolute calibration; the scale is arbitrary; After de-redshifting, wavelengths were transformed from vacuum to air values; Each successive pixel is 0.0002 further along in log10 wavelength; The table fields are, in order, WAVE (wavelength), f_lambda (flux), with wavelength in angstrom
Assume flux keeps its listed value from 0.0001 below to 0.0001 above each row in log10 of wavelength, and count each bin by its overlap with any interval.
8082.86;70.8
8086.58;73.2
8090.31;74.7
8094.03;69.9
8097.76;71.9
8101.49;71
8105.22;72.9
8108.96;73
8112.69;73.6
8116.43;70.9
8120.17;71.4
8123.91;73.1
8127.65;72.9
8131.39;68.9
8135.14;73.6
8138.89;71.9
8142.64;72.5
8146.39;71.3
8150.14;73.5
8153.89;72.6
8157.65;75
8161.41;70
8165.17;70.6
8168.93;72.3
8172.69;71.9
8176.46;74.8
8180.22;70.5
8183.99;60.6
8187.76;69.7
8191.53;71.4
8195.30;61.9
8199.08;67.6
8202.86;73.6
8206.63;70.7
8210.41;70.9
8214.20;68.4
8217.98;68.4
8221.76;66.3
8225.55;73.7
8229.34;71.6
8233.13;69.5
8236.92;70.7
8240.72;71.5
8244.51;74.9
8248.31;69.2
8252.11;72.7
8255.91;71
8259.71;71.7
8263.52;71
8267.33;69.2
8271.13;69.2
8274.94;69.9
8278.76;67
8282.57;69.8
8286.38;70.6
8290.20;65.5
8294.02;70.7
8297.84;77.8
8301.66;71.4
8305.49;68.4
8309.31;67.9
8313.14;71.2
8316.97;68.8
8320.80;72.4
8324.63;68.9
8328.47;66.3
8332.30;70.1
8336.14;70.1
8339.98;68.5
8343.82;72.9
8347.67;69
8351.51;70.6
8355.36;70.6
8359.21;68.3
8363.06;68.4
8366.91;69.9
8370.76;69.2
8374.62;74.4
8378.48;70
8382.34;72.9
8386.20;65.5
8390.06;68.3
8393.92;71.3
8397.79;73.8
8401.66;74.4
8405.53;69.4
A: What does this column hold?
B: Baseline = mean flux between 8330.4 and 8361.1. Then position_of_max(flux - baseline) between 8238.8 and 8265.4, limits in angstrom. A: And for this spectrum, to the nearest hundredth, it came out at 8244.51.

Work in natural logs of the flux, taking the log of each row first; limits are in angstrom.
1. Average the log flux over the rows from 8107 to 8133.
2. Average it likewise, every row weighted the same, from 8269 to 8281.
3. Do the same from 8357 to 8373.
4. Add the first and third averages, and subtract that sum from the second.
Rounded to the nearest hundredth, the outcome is -4.28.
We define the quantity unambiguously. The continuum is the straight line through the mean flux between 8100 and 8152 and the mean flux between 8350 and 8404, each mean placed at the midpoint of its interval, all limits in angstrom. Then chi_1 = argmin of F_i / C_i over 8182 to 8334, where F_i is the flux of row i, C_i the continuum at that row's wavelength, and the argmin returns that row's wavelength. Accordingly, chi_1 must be 8183.99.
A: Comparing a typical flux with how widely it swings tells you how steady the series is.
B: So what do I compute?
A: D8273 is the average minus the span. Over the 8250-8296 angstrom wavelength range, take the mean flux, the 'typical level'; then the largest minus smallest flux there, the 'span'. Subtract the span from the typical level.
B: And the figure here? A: 63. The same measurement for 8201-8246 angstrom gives 62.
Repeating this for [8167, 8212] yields 55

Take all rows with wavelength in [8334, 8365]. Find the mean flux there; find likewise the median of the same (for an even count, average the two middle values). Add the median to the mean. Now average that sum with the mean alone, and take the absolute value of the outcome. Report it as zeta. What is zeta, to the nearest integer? 105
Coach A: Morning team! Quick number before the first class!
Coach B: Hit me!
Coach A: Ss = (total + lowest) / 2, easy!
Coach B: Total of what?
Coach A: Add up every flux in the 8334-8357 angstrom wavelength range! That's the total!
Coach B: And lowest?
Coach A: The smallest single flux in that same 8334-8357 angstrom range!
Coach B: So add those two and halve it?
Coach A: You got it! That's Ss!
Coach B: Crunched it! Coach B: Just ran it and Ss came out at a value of 245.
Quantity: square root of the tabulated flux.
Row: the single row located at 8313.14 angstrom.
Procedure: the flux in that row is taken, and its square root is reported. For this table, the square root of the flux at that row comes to 8.44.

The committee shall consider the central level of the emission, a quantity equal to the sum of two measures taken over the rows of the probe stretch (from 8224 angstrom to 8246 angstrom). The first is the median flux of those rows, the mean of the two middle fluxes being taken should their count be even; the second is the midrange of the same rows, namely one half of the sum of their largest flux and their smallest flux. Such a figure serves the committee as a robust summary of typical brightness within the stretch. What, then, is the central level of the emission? 144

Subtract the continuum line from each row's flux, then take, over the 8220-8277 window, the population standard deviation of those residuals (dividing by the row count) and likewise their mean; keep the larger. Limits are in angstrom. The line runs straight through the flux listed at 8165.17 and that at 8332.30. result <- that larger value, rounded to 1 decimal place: 2.0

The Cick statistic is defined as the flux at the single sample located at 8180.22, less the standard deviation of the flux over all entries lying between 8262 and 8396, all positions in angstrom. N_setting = 68.1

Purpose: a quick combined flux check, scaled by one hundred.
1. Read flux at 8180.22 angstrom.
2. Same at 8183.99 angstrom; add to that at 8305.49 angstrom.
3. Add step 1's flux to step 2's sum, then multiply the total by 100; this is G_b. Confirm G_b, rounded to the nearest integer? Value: 19950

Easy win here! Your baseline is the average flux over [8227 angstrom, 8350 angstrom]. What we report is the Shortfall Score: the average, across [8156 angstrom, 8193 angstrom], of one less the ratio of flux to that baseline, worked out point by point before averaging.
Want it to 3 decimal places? -0.005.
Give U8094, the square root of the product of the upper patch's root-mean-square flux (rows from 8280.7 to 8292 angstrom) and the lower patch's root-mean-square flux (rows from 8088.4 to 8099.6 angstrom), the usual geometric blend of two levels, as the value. 70.4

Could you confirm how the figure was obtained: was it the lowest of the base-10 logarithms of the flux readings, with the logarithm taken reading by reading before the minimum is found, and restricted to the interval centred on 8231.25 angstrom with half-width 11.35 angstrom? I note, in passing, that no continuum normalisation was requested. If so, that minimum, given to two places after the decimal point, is 1.82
